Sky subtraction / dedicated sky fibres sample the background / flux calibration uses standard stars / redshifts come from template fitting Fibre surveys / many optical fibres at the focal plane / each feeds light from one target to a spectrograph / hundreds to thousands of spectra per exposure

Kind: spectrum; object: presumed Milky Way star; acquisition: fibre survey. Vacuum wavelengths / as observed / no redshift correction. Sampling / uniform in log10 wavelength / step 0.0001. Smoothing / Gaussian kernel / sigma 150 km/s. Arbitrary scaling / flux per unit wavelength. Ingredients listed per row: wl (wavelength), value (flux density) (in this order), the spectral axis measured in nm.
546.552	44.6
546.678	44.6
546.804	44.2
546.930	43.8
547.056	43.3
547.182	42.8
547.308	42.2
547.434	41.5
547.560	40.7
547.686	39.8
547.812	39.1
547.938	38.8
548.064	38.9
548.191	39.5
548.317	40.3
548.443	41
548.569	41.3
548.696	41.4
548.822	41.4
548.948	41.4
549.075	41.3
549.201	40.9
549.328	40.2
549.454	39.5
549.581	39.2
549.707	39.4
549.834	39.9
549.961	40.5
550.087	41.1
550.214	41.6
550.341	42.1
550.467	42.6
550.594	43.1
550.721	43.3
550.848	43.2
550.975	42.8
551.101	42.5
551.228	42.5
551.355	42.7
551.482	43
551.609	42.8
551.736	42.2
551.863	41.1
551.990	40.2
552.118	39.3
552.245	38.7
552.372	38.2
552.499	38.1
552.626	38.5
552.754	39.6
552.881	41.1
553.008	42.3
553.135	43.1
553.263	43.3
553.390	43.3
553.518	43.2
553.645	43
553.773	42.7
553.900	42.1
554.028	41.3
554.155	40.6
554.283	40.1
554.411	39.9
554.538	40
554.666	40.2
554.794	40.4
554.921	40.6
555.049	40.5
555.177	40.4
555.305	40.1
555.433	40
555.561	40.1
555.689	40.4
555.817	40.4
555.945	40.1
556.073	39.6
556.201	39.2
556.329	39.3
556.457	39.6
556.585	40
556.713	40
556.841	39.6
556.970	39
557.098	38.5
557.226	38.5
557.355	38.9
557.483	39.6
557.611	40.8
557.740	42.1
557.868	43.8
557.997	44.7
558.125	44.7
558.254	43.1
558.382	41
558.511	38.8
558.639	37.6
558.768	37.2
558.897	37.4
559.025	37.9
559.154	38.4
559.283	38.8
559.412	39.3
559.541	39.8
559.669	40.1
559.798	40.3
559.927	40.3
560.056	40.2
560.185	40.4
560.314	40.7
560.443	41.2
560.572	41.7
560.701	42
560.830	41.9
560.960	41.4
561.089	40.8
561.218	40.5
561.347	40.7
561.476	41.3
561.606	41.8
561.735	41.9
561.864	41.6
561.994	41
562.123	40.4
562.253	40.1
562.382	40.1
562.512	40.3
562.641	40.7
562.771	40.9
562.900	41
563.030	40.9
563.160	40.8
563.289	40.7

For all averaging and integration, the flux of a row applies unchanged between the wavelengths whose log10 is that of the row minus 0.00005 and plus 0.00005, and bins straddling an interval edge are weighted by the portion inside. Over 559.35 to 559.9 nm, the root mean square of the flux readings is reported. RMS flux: 39.9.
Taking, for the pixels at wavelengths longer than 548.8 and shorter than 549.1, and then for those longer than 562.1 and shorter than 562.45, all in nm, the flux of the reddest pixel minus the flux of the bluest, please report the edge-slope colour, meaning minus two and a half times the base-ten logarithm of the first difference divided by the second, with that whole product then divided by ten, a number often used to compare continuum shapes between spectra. 0.12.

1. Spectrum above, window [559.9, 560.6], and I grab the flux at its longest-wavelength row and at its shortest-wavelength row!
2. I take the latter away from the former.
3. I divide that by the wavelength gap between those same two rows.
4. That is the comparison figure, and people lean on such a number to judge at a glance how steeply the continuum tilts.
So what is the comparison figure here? 2.2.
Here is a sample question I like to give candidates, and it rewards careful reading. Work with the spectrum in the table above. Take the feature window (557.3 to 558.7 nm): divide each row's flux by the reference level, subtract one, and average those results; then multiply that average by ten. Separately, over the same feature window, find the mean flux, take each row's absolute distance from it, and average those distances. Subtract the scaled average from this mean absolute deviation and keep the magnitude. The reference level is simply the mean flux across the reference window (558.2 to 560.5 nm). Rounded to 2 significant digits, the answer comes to 1.6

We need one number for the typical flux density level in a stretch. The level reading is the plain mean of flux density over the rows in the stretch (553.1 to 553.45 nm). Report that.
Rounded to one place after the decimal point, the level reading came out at 43.2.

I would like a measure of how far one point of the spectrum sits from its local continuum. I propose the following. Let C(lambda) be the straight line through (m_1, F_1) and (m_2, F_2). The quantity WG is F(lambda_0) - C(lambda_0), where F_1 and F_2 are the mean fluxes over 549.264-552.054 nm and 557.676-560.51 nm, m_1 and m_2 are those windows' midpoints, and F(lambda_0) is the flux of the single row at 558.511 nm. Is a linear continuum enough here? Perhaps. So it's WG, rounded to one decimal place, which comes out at -1.6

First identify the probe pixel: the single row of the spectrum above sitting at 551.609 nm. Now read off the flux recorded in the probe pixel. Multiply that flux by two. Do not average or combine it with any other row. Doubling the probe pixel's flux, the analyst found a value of 86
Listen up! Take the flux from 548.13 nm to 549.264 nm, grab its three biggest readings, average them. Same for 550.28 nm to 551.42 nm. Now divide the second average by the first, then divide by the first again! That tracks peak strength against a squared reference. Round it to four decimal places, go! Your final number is 0.0252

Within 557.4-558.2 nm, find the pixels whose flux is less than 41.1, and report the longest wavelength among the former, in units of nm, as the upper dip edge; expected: 557.611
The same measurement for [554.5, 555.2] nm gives 555.177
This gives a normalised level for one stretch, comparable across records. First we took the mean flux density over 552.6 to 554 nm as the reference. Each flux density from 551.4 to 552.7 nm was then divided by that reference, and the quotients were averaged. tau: 0.96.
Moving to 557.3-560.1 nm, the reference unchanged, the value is 0.96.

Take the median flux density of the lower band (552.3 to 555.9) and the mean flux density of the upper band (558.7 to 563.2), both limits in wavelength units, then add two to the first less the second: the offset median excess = 2.01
